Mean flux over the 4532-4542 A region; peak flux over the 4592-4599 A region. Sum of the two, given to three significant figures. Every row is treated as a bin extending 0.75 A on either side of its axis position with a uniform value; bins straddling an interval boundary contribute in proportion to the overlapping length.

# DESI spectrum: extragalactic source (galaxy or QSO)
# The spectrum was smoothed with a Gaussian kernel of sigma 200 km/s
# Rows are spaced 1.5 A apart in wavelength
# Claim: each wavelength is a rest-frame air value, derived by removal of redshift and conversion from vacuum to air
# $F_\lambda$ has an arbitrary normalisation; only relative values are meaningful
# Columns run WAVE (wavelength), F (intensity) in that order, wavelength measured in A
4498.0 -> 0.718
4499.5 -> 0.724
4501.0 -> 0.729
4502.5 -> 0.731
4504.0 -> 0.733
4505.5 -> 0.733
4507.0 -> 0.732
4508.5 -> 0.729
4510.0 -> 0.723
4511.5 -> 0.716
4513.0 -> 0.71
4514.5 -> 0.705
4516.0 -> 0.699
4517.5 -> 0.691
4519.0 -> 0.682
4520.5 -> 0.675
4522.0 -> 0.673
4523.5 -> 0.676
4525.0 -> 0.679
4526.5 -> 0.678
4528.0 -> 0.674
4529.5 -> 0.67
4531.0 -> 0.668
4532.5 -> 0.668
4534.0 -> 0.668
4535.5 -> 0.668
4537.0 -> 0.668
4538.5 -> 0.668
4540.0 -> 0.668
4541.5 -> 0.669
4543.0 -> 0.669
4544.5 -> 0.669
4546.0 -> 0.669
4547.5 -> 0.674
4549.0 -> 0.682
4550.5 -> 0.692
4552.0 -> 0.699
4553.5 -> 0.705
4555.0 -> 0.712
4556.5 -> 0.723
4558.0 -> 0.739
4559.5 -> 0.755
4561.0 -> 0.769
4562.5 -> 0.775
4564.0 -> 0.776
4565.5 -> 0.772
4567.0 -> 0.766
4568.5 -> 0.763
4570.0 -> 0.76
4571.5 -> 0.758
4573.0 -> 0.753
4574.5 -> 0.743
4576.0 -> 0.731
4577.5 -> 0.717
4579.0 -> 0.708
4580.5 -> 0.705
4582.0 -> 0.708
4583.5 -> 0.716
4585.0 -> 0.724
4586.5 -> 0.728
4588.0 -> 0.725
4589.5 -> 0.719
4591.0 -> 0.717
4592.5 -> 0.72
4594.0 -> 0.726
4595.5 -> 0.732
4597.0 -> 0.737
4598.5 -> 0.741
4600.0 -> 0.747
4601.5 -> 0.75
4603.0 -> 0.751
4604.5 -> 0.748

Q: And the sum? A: 1.41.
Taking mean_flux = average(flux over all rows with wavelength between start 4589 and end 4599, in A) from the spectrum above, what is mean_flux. 0.727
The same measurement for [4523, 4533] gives 0.673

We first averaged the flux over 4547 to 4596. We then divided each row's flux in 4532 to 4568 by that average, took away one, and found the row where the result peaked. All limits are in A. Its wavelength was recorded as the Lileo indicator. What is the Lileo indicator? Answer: 4564.0 A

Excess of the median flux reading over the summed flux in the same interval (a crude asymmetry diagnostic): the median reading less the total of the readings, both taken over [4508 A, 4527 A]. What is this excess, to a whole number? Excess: -8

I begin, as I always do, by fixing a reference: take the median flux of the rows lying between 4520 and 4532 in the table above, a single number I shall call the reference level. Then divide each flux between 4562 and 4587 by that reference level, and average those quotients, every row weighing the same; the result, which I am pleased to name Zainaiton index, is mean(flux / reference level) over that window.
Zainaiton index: 1.10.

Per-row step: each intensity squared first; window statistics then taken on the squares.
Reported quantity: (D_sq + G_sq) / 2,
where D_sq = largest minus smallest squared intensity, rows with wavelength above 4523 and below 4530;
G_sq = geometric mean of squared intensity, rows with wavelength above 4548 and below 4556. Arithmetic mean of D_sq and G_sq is 0.250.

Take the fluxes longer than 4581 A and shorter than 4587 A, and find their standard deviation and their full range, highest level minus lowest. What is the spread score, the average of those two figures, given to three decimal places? 0.014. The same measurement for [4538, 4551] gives 0.016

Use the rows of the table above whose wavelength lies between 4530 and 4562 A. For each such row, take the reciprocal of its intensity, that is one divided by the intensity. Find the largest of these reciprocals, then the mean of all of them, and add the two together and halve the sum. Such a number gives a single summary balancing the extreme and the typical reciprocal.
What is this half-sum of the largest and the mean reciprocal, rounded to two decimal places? 1.47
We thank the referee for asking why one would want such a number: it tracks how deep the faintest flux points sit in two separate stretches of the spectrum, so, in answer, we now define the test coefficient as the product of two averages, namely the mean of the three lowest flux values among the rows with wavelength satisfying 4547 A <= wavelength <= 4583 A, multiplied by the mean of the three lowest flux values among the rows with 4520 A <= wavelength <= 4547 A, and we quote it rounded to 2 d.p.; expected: 0.46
